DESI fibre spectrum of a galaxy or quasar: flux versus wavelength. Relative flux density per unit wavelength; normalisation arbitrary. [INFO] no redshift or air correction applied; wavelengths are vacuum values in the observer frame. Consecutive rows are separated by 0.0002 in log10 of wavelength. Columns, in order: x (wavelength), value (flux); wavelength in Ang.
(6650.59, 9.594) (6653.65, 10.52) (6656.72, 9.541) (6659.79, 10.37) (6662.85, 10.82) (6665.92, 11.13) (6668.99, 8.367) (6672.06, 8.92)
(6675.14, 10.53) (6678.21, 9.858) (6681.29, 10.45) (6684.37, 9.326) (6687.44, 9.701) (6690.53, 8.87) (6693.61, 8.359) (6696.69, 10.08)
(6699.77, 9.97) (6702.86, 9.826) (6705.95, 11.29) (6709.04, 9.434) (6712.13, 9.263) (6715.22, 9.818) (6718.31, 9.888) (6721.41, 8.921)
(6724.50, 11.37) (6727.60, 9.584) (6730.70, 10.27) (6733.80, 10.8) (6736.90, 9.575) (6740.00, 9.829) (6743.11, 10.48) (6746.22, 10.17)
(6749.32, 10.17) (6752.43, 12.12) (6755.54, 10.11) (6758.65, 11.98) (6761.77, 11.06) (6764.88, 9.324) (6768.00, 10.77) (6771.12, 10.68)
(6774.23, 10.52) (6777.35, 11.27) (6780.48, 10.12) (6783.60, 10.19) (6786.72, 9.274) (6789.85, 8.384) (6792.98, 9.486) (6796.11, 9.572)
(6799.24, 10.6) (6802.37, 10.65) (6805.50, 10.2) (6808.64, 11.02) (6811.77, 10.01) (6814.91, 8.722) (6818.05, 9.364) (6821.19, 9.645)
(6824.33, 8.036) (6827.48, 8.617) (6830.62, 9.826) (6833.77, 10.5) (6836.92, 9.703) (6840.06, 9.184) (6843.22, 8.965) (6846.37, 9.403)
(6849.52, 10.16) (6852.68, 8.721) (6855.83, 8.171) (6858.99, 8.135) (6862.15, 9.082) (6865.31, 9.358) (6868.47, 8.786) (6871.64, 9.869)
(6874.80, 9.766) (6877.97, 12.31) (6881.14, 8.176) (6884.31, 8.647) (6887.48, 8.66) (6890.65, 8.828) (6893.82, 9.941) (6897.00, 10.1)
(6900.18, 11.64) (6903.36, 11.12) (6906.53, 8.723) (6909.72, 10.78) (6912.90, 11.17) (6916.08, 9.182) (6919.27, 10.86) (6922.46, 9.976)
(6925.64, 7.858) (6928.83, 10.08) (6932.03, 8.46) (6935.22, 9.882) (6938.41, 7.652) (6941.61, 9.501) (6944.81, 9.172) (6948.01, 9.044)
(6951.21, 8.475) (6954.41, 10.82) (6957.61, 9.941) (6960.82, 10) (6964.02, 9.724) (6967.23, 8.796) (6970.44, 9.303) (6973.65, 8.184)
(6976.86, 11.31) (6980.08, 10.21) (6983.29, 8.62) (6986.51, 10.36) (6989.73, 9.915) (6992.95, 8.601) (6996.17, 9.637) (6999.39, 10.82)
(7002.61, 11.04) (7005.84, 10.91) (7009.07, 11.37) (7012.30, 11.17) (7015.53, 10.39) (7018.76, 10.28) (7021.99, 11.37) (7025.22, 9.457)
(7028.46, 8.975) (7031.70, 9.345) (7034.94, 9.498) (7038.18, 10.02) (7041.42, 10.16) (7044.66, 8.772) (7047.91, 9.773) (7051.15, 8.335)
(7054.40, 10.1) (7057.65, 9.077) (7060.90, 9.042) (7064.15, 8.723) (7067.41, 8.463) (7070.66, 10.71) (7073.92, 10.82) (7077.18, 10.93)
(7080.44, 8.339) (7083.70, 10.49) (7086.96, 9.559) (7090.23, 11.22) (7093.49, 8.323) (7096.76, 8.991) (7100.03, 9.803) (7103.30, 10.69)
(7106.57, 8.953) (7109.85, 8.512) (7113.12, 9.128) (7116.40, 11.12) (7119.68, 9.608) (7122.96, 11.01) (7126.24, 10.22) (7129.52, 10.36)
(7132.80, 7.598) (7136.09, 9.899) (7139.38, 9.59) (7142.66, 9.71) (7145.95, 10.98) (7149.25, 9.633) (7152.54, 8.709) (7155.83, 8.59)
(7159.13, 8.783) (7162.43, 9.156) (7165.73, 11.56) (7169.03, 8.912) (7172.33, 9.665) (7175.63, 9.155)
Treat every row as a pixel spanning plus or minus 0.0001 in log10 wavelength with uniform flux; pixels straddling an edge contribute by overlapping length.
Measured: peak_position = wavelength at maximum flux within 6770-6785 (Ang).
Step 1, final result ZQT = 6777.35 Ang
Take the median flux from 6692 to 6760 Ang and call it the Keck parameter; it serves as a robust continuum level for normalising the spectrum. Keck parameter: 10.0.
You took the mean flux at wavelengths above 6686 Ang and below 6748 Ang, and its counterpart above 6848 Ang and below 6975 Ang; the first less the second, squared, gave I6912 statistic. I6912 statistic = 0.16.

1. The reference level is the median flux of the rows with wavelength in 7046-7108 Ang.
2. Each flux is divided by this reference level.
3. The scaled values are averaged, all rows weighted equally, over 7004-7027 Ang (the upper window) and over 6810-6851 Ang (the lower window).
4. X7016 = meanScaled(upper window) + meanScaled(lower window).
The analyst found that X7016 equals 2.10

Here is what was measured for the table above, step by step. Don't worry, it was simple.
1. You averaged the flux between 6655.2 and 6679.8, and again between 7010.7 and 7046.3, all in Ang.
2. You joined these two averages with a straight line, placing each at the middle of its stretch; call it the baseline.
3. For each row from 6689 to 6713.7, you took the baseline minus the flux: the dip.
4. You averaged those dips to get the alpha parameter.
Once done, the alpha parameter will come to 0.31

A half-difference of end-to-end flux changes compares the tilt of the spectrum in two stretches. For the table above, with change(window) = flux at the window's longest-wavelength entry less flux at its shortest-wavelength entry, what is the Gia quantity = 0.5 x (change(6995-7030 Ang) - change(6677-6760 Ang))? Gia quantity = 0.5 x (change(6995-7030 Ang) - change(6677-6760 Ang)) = -1.4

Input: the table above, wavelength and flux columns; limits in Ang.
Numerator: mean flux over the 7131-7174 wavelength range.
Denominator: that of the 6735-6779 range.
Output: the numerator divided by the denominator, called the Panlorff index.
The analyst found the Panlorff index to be 0.89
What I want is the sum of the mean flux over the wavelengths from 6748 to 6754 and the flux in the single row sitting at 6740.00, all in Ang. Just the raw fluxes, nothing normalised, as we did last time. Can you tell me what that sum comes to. 21.0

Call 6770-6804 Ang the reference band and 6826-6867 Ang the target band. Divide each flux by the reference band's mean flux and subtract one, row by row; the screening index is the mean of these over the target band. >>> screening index -0.084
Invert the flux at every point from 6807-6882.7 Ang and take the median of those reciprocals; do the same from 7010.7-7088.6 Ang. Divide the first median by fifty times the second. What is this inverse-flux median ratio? 0.0206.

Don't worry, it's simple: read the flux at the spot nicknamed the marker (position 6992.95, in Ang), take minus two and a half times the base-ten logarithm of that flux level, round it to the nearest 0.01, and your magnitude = -2.34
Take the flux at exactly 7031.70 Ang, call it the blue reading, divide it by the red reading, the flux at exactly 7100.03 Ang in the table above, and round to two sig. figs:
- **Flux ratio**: 0.95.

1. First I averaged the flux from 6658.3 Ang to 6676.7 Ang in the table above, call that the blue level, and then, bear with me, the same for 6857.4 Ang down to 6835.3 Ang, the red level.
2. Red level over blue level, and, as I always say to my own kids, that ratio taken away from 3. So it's 2.08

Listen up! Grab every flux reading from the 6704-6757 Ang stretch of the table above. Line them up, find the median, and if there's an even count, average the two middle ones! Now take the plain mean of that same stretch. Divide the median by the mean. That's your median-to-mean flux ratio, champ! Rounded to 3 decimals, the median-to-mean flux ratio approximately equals 0.993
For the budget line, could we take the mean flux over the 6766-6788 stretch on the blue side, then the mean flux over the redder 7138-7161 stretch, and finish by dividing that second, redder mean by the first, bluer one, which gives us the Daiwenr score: 0.91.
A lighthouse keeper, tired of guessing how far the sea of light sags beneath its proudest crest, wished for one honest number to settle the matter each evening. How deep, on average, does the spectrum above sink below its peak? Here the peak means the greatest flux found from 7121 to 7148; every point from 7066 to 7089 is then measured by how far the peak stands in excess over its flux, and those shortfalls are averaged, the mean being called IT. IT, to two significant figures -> 1.1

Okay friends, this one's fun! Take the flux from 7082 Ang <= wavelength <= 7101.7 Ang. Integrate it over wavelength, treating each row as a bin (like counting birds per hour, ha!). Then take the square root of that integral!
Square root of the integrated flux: 14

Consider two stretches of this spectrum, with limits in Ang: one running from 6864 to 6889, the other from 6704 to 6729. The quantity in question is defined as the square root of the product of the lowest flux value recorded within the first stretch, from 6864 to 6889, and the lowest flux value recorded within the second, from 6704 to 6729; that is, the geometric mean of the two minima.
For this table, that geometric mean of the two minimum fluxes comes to 8.54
